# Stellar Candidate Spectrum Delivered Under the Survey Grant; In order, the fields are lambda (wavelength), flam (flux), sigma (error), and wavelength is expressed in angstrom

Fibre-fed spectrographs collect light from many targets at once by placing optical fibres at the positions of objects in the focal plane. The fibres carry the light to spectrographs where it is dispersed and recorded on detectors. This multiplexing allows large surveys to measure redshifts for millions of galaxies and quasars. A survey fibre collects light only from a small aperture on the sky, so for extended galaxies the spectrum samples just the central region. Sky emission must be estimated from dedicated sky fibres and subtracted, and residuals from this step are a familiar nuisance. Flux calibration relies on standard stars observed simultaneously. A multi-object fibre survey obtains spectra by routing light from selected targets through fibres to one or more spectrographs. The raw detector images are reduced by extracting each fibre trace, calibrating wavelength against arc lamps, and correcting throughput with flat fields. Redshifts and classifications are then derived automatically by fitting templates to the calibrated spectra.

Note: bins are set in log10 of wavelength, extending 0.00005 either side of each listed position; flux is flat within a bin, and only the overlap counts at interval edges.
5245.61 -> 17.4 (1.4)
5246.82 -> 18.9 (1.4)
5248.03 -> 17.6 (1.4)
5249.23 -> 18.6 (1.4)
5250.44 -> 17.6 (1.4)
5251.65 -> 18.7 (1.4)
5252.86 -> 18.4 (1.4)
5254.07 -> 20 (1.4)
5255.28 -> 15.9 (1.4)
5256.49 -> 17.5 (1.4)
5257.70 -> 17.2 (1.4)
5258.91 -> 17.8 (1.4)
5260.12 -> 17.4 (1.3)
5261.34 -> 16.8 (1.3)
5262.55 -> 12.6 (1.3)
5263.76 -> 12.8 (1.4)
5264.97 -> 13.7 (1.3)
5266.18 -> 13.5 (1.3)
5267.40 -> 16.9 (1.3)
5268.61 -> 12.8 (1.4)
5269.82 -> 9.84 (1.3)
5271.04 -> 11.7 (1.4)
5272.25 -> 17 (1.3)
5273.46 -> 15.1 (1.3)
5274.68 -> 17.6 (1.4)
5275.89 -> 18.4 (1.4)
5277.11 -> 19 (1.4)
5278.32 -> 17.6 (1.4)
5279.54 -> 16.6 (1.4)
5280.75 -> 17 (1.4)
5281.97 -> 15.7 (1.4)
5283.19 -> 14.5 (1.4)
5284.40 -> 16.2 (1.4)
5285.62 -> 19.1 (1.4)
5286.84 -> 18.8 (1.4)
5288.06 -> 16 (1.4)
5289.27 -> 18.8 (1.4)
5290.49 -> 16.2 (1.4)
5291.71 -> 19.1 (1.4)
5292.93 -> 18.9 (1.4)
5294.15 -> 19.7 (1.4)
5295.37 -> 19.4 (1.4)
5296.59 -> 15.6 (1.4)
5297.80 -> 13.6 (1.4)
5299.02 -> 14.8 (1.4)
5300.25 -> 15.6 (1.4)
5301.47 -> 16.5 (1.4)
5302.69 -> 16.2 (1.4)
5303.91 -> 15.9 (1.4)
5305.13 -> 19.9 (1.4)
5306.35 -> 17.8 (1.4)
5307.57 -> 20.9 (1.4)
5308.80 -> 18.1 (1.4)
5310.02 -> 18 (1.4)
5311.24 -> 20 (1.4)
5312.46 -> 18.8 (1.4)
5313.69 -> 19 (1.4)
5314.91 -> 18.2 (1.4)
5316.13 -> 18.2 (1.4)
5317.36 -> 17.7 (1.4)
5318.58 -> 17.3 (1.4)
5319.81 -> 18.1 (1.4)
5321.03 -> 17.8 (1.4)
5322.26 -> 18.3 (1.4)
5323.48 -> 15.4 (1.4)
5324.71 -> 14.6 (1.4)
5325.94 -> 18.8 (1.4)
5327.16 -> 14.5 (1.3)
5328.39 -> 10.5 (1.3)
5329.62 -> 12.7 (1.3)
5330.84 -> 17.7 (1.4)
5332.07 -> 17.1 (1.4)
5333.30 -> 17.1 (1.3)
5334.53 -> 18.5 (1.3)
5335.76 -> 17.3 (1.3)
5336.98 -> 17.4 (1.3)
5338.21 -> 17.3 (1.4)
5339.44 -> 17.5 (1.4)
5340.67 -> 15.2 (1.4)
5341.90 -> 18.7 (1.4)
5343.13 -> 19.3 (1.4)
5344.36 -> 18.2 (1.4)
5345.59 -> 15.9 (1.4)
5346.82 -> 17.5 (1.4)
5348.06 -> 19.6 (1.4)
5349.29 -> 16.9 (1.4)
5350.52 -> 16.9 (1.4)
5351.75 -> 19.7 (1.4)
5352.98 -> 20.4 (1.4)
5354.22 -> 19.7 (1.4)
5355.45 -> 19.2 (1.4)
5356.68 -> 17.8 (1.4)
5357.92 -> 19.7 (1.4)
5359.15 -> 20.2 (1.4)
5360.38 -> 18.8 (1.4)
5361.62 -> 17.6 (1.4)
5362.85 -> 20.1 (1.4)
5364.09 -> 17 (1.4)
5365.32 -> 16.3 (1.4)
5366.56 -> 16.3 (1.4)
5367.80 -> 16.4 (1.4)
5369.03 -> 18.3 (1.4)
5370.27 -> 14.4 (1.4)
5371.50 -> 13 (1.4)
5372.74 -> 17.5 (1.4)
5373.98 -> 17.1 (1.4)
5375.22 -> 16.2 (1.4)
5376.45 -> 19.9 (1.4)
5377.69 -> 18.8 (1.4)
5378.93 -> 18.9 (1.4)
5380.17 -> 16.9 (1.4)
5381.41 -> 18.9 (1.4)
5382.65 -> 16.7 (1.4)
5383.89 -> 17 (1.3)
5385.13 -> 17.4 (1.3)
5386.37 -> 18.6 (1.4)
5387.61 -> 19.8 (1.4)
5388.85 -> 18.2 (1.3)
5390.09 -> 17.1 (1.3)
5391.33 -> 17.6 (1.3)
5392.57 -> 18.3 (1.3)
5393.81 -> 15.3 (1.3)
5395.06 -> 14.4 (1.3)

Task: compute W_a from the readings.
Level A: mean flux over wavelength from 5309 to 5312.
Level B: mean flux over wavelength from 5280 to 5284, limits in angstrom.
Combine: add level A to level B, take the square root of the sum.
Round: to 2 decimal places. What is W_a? 5.89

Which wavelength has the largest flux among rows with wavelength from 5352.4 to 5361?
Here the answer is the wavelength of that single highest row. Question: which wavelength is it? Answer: 5352.98 angstrom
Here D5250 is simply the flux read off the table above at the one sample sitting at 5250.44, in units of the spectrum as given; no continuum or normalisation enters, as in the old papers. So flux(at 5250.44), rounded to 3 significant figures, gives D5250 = 17.6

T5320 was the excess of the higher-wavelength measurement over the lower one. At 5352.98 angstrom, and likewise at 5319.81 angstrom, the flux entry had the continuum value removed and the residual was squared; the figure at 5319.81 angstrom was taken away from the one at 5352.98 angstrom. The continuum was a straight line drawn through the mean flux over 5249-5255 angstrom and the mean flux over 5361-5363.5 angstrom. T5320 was 2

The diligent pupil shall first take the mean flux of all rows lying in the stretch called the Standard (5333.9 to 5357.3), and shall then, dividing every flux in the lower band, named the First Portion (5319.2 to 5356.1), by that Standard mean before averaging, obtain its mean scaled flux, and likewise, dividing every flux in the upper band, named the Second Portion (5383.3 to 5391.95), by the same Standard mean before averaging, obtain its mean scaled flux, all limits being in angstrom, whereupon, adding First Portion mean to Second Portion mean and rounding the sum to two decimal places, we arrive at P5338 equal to 1.95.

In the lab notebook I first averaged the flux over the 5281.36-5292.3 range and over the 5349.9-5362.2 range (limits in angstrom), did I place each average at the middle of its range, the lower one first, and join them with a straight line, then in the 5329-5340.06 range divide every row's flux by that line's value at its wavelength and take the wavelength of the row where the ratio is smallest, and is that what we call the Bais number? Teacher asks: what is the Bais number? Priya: 5329.62 angstrom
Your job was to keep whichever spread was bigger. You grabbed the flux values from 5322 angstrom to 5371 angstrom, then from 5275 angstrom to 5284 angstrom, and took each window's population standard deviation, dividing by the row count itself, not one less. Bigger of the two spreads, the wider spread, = 2.1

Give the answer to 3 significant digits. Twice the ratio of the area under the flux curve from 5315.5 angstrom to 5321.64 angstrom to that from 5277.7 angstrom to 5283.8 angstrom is 2.20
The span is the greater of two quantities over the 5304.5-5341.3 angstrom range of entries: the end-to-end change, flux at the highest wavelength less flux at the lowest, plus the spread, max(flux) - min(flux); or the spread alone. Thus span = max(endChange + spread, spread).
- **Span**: 10.4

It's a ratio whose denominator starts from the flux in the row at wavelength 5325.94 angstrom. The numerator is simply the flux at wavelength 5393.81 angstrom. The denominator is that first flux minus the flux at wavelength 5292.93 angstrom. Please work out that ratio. -153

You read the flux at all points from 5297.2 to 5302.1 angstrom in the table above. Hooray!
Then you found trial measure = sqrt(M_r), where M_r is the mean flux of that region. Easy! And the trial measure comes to 3.9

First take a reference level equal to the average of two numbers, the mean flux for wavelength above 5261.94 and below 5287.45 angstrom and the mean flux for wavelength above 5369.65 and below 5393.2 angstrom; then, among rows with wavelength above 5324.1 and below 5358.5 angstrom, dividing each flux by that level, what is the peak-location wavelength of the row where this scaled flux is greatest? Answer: 5352.98 angstrom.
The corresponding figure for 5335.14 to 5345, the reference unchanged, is 5343.13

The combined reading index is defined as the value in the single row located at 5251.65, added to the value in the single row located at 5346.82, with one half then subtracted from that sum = 35.7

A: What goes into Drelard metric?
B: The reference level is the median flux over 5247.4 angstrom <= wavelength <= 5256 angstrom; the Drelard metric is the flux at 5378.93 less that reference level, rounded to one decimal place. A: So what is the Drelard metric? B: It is 0.5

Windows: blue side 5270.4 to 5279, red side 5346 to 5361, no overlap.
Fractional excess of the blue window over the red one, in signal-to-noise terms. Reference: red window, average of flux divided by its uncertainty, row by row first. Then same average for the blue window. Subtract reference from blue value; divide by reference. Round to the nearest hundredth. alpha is -0.10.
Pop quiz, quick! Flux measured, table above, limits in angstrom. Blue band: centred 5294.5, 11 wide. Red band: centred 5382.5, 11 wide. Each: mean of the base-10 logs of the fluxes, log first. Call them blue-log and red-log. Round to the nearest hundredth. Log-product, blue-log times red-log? 1.55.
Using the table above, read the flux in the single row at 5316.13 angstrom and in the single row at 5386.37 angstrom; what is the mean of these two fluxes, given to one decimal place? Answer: 18.4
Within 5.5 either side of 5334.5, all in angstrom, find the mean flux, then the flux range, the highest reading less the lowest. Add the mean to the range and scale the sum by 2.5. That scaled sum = 57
